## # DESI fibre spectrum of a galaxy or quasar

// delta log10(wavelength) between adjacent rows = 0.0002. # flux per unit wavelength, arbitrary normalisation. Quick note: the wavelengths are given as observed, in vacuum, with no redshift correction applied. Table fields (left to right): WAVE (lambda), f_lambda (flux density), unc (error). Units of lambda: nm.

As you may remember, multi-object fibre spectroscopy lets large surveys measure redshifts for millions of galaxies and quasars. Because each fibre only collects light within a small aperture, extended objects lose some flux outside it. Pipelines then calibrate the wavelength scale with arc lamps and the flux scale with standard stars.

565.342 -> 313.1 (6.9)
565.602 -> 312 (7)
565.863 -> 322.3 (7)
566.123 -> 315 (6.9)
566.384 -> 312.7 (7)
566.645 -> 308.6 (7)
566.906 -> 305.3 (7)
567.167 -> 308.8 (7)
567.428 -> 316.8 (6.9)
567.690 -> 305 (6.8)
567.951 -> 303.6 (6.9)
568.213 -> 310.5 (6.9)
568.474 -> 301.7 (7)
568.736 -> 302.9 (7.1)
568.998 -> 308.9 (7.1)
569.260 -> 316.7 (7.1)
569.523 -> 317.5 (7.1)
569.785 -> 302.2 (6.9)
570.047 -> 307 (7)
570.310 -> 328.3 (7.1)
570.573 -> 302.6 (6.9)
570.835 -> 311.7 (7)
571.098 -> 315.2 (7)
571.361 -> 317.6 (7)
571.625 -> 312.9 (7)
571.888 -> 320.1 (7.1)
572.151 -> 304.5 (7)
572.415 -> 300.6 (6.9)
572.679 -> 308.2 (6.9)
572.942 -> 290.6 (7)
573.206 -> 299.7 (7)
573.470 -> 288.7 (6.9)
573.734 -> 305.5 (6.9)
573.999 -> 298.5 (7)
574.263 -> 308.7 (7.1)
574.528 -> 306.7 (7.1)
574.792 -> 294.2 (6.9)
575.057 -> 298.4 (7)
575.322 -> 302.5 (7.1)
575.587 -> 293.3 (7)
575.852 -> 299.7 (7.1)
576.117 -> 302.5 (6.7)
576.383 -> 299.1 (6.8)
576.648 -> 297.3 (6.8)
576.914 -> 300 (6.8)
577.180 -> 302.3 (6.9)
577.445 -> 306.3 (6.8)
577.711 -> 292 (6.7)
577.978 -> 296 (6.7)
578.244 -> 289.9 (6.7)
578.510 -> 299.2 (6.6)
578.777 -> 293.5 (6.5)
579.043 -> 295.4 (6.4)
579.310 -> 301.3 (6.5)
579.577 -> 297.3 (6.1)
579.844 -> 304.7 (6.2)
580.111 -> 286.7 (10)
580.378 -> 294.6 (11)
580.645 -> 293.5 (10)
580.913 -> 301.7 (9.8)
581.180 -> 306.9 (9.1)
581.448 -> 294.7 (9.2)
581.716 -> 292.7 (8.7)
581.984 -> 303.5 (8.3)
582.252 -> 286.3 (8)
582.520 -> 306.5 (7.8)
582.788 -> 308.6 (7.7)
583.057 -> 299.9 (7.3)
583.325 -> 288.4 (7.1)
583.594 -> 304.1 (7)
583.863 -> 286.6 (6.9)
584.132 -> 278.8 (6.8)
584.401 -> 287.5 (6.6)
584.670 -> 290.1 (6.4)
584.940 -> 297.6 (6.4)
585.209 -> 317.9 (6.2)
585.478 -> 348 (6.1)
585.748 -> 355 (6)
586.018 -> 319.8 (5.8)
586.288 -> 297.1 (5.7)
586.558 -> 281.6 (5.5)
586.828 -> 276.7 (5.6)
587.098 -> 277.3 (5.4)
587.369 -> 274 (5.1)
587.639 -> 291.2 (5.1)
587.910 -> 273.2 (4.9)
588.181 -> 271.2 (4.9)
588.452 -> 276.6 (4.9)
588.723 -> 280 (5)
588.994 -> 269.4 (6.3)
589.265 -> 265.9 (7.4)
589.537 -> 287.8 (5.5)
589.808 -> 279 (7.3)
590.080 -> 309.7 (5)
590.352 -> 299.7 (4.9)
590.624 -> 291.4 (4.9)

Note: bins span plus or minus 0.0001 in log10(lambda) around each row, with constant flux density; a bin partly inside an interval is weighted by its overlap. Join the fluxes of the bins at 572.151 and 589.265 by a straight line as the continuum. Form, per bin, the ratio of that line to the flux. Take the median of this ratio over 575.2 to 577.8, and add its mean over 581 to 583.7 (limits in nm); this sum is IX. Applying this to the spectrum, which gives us 1.93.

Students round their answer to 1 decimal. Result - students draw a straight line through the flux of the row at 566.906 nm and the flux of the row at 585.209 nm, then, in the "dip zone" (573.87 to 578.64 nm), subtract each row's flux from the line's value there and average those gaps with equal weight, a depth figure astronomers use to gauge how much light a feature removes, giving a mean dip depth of 12.5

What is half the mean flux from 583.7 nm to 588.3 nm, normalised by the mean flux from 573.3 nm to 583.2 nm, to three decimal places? 0.495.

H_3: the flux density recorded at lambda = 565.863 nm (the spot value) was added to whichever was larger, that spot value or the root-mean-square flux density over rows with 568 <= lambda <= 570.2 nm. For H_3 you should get 645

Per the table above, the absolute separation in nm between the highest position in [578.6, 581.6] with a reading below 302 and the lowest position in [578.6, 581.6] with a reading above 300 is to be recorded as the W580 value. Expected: 2.14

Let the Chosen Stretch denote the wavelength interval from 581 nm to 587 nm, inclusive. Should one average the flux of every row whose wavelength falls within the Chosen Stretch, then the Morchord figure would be 301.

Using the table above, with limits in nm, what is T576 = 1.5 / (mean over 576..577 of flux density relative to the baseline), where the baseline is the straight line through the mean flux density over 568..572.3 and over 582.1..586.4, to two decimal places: -0.18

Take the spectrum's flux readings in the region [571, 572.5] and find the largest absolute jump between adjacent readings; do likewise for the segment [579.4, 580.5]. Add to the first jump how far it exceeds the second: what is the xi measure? 13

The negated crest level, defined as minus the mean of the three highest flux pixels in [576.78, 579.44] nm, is -303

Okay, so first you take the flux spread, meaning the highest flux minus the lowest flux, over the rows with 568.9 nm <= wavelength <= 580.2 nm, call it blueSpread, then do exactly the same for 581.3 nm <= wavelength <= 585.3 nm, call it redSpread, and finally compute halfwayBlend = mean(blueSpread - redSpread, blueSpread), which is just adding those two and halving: 22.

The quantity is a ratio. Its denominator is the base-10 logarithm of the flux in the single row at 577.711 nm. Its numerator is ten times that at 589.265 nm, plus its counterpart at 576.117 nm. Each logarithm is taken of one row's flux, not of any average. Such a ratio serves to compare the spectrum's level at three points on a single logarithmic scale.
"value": 10.8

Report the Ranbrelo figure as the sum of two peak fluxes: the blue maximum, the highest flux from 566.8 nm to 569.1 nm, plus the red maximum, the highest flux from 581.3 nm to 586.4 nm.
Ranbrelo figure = 672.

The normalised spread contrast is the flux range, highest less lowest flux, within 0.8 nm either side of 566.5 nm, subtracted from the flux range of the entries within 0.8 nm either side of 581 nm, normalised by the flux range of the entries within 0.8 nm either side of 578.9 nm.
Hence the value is -0.2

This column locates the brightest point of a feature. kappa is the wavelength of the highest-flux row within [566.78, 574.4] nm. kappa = 570.310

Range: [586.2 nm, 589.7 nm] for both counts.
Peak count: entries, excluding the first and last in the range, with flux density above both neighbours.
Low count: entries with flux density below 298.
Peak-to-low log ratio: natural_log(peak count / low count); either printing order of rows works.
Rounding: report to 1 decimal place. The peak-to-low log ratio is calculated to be -1.5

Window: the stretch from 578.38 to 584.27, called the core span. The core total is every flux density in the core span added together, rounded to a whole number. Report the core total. 6525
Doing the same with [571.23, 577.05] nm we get 6649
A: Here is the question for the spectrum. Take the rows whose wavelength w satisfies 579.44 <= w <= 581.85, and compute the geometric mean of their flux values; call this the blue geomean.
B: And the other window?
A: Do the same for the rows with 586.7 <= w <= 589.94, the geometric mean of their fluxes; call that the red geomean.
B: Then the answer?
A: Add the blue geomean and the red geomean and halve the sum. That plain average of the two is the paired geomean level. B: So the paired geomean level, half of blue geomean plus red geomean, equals 287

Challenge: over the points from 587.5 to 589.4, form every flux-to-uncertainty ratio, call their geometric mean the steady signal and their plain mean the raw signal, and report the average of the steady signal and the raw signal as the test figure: 51.0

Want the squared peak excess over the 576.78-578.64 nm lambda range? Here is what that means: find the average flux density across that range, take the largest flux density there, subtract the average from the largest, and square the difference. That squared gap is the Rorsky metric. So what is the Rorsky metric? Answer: 70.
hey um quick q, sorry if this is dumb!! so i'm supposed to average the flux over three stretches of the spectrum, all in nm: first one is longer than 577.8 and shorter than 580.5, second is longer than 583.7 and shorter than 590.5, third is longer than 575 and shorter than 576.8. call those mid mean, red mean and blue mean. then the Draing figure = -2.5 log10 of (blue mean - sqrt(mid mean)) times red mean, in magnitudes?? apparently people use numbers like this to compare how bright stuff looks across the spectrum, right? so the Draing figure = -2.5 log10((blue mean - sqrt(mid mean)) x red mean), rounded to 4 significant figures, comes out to -12.29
